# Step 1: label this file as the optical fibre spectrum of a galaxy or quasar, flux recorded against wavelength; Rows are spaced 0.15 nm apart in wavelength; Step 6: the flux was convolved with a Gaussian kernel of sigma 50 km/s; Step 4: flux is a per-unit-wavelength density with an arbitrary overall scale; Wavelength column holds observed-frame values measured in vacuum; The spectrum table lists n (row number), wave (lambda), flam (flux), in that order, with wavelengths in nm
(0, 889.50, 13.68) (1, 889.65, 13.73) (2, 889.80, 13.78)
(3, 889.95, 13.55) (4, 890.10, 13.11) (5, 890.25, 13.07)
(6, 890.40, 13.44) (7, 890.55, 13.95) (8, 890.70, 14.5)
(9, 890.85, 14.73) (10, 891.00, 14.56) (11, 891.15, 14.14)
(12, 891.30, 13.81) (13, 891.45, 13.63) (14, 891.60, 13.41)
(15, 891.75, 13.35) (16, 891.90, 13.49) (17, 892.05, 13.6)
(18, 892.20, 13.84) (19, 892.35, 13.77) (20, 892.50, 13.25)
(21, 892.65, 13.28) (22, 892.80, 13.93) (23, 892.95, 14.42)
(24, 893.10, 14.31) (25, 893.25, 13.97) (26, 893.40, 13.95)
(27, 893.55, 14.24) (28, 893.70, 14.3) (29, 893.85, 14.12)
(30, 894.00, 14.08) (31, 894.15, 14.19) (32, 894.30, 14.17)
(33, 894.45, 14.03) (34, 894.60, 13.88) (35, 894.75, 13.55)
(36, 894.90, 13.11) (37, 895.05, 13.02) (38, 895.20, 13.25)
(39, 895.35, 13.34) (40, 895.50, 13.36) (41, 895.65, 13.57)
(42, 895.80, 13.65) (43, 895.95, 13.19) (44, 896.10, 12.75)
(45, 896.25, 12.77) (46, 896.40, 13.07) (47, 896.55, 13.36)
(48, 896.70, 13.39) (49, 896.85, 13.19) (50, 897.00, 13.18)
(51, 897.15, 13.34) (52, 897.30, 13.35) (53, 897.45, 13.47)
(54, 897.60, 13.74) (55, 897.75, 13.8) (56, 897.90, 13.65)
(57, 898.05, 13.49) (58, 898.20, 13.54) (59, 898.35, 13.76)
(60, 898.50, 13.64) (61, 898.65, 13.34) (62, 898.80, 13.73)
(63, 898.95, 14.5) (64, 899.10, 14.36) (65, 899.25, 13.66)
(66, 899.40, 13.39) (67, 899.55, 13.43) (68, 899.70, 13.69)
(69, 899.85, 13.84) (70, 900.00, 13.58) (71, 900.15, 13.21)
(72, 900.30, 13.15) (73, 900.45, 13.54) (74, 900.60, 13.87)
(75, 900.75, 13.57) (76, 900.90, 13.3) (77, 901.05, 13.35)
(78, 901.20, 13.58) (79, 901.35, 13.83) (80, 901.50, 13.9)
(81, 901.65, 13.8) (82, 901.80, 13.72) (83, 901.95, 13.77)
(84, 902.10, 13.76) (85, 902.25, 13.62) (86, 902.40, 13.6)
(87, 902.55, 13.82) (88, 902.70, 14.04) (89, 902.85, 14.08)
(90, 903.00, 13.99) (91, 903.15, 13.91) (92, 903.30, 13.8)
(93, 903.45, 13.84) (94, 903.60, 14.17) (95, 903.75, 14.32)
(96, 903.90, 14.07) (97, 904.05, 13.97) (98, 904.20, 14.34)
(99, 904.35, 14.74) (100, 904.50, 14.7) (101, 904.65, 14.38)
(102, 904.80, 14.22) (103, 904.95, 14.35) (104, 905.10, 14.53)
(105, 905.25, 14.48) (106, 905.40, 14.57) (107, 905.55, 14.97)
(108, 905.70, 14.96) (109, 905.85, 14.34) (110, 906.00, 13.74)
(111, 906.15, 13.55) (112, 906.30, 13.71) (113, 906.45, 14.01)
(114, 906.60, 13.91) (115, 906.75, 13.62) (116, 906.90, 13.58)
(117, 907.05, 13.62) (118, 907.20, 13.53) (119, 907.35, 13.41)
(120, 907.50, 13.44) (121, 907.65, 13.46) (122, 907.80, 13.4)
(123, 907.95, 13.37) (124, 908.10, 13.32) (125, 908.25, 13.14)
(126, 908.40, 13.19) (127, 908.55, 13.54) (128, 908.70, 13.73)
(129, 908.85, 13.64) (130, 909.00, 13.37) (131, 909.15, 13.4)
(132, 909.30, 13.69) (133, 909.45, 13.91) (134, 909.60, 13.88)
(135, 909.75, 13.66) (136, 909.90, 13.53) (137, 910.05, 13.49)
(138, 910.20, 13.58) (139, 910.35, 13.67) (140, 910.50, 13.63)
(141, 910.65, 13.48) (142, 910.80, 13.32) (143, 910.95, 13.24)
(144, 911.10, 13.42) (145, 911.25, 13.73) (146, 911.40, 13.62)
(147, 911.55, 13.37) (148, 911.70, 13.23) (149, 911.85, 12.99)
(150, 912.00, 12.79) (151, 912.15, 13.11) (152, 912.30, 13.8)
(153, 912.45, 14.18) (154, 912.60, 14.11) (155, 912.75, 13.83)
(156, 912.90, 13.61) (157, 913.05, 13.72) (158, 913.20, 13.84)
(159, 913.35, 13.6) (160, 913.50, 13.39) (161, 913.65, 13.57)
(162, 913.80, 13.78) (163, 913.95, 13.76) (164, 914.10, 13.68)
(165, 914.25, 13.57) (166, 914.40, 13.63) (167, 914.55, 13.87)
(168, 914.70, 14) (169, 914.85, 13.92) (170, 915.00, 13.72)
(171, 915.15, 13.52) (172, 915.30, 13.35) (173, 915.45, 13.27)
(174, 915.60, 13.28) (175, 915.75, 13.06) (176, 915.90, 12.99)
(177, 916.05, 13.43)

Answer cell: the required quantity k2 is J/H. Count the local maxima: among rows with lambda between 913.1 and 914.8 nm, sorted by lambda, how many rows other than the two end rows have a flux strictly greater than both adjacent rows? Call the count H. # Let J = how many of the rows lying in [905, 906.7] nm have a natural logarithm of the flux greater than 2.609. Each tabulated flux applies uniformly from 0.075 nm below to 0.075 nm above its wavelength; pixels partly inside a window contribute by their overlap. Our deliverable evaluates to 10.0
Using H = 1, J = 10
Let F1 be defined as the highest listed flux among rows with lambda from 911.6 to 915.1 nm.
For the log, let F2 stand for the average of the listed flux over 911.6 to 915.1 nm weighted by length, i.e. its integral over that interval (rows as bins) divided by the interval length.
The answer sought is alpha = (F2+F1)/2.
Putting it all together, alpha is 13.9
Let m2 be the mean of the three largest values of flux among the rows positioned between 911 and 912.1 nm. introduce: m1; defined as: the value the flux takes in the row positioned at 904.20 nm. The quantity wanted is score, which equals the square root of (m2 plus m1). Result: 5.28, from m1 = 14.34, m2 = 13.59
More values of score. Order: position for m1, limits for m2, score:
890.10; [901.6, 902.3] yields 5.19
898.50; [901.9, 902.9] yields 5.26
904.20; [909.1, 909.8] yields 5.31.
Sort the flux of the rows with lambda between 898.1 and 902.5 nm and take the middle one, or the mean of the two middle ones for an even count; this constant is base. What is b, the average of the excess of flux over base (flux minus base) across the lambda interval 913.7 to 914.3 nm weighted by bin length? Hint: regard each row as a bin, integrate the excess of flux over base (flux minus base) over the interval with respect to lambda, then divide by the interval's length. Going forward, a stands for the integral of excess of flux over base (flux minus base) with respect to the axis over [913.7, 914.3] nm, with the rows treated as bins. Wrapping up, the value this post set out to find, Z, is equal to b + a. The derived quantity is 0.1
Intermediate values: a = 0.03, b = 0.06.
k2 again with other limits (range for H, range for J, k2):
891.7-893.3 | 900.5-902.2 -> 3.5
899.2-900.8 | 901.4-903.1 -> 5.5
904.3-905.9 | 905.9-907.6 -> 3.0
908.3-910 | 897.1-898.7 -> 2.5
